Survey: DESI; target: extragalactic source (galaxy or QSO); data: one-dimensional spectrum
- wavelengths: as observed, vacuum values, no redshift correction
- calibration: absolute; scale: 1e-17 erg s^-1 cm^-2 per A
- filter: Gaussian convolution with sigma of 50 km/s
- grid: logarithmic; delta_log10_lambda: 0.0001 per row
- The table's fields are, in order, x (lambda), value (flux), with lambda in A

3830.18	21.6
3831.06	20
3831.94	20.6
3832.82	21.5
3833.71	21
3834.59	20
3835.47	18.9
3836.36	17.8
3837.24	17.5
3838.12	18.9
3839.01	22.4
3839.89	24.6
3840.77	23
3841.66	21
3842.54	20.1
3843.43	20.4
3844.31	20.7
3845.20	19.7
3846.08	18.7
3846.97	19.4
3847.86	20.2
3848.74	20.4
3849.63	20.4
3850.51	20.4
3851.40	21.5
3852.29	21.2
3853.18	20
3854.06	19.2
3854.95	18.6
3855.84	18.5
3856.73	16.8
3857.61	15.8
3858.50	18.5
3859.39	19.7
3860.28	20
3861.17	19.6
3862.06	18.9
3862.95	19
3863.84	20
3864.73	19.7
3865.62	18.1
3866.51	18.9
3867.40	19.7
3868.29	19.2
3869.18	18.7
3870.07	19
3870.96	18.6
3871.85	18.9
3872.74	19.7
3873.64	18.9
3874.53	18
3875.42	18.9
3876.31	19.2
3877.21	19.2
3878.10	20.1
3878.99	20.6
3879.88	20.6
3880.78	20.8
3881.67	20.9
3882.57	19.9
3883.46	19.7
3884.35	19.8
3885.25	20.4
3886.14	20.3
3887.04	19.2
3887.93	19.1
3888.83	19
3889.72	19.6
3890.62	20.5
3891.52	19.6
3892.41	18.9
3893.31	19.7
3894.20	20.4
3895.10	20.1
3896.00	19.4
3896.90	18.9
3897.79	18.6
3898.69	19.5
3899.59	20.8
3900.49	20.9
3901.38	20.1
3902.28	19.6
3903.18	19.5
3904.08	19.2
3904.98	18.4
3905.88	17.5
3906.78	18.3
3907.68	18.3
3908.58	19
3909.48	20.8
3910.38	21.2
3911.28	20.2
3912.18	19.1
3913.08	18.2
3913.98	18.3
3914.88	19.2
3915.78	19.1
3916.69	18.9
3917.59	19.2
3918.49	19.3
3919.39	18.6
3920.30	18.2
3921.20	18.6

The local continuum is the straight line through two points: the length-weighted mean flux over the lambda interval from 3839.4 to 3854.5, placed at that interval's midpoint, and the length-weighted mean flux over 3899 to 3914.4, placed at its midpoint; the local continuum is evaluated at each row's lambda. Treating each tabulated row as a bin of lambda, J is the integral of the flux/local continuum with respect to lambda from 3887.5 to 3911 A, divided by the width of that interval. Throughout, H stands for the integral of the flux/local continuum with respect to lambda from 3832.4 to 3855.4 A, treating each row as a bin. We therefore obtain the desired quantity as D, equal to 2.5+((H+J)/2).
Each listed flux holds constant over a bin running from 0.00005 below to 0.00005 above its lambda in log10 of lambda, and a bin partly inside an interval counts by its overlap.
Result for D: 14.3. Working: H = 22.5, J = 1.00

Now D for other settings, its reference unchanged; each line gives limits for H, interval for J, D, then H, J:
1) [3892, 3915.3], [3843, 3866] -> 14.6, 23.2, 0.95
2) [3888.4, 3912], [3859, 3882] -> 14.8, 23.6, 0.96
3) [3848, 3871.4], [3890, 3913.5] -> 14.1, 22.1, 1.00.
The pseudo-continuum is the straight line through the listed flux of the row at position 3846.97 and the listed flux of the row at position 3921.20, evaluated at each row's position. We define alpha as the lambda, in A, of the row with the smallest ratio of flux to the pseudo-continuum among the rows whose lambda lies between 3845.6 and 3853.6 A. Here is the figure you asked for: 3846.08 A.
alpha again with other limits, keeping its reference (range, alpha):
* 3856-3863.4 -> 3857.61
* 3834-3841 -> 3837.24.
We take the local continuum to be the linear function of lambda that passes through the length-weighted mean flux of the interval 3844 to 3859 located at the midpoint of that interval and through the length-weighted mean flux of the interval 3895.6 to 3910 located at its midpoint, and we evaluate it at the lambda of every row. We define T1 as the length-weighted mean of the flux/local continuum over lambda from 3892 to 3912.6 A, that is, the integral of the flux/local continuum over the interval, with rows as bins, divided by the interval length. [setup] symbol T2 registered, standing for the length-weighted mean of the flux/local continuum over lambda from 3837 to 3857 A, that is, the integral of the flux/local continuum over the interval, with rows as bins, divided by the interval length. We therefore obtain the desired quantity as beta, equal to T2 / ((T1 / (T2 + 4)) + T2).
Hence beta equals 0.839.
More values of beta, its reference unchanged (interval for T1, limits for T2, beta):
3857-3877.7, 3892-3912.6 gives 0.838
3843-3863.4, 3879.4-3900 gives 0.837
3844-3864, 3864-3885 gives 0.834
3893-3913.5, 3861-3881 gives 0.832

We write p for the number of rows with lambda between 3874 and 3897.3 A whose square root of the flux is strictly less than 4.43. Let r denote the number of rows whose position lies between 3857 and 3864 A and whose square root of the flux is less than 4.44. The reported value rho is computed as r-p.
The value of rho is -6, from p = 12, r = 6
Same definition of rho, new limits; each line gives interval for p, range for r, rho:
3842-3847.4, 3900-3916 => 11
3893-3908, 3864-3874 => 0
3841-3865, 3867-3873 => -4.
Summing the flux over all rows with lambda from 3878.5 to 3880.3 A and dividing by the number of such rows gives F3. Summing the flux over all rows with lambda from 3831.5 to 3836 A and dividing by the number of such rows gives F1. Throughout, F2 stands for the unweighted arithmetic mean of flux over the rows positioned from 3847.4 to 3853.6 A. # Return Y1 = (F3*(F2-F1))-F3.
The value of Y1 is -17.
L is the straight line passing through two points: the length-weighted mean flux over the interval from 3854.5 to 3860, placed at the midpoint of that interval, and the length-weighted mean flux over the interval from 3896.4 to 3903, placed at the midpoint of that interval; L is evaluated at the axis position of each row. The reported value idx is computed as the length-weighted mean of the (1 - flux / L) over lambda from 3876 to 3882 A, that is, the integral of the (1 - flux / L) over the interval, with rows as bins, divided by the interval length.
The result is -0.07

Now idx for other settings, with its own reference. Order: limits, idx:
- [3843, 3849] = -0.13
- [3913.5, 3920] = 0.08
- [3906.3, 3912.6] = 0.03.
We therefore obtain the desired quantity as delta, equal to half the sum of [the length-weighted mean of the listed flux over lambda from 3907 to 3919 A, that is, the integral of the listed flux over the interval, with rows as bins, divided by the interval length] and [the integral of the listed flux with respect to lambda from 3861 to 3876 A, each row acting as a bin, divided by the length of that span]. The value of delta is 19.2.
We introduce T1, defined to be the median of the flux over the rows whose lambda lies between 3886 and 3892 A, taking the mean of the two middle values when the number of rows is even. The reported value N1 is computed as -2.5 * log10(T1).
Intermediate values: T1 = 19.6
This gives -3.23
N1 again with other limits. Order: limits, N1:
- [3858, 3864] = -3.23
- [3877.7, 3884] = -3.28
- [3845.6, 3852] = -3.27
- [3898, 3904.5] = -3.23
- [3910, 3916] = -3.20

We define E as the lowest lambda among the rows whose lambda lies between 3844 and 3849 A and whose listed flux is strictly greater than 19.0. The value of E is 3844.31 A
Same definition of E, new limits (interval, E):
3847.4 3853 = 3847.86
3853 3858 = 3853.18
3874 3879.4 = 3876.31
